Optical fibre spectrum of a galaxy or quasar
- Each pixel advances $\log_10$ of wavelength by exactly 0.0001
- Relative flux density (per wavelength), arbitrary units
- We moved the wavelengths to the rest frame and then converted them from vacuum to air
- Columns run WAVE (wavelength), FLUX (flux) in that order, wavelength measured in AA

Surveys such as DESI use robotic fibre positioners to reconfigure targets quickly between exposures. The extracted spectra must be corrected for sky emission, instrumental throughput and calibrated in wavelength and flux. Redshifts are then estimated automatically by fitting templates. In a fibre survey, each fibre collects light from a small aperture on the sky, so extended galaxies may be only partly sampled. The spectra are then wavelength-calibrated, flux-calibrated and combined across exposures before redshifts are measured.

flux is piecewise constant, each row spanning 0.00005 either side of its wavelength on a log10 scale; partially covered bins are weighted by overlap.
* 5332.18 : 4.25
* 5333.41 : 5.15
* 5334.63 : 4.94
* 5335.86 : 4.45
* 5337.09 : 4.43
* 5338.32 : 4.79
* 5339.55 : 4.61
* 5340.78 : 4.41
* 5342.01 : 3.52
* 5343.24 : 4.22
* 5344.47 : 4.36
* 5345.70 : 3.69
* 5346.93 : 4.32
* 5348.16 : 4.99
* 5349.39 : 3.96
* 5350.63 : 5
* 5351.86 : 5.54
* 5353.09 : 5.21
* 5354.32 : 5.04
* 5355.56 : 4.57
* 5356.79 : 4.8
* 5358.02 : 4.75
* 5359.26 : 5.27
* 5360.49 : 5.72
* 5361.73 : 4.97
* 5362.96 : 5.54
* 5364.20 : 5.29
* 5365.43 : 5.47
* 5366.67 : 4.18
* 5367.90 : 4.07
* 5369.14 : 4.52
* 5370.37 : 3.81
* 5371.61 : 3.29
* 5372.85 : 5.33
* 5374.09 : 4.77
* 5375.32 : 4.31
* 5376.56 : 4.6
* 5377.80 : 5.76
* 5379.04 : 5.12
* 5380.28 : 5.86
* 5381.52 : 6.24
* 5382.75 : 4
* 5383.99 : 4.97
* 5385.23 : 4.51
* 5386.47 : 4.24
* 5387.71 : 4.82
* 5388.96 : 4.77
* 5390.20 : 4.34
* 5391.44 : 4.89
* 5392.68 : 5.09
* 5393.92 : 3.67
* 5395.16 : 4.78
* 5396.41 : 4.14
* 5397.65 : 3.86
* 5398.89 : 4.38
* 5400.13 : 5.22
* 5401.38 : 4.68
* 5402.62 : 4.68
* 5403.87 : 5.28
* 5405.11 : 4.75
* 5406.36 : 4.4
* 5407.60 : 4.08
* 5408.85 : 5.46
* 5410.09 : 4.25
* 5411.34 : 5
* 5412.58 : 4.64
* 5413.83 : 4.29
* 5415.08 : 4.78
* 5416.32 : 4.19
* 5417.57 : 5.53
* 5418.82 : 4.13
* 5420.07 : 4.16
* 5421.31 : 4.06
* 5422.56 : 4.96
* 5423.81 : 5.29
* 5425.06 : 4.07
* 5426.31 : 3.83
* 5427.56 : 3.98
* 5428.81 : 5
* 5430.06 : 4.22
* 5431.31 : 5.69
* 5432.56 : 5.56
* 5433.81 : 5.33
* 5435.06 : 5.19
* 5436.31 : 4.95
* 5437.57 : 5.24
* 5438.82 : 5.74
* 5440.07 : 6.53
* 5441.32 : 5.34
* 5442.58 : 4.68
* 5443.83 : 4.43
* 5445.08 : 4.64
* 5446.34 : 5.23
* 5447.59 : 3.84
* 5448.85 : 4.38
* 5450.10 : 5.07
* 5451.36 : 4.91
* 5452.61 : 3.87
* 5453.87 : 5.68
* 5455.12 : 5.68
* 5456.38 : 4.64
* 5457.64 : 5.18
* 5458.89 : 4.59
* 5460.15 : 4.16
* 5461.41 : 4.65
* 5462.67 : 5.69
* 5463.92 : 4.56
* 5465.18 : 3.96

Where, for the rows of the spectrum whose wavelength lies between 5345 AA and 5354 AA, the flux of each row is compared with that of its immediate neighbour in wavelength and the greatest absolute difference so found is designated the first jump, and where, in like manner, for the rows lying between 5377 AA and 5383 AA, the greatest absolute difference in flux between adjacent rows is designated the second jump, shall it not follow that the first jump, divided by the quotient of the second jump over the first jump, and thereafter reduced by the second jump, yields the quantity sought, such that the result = -1.76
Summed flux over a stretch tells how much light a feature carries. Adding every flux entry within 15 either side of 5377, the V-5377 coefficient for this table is 115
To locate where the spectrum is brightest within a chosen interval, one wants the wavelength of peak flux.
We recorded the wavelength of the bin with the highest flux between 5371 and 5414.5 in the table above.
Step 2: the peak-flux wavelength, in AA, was 5381.52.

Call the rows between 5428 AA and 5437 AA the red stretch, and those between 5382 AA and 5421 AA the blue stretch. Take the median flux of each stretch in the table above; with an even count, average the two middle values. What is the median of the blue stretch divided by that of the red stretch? 0.89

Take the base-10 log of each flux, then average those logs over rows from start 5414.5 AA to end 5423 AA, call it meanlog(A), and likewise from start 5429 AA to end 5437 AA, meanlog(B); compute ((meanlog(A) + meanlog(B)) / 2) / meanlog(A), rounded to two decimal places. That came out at 1.04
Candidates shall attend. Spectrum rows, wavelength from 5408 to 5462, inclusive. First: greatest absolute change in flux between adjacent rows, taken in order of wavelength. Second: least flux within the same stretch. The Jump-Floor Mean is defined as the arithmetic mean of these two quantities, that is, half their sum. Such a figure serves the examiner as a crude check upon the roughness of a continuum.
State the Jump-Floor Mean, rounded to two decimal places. 2.82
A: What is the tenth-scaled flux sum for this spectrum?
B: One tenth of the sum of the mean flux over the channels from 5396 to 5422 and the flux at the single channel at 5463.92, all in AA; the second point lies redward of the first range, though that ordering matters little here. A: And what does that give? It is 0.91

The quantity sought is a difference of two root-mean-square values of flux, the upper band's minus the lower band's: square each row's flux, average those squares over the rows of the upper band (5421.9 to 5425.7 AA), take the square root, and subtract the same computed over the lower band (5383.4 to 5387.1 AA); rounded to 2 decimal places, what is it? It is 0.22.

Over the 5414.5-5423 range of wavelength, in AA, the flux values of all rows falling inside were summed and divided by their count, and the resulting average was 4.54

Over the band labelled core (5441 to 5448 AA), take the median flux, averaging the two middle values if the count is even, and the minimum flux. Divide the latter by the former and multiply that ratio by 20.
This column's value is 16.5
